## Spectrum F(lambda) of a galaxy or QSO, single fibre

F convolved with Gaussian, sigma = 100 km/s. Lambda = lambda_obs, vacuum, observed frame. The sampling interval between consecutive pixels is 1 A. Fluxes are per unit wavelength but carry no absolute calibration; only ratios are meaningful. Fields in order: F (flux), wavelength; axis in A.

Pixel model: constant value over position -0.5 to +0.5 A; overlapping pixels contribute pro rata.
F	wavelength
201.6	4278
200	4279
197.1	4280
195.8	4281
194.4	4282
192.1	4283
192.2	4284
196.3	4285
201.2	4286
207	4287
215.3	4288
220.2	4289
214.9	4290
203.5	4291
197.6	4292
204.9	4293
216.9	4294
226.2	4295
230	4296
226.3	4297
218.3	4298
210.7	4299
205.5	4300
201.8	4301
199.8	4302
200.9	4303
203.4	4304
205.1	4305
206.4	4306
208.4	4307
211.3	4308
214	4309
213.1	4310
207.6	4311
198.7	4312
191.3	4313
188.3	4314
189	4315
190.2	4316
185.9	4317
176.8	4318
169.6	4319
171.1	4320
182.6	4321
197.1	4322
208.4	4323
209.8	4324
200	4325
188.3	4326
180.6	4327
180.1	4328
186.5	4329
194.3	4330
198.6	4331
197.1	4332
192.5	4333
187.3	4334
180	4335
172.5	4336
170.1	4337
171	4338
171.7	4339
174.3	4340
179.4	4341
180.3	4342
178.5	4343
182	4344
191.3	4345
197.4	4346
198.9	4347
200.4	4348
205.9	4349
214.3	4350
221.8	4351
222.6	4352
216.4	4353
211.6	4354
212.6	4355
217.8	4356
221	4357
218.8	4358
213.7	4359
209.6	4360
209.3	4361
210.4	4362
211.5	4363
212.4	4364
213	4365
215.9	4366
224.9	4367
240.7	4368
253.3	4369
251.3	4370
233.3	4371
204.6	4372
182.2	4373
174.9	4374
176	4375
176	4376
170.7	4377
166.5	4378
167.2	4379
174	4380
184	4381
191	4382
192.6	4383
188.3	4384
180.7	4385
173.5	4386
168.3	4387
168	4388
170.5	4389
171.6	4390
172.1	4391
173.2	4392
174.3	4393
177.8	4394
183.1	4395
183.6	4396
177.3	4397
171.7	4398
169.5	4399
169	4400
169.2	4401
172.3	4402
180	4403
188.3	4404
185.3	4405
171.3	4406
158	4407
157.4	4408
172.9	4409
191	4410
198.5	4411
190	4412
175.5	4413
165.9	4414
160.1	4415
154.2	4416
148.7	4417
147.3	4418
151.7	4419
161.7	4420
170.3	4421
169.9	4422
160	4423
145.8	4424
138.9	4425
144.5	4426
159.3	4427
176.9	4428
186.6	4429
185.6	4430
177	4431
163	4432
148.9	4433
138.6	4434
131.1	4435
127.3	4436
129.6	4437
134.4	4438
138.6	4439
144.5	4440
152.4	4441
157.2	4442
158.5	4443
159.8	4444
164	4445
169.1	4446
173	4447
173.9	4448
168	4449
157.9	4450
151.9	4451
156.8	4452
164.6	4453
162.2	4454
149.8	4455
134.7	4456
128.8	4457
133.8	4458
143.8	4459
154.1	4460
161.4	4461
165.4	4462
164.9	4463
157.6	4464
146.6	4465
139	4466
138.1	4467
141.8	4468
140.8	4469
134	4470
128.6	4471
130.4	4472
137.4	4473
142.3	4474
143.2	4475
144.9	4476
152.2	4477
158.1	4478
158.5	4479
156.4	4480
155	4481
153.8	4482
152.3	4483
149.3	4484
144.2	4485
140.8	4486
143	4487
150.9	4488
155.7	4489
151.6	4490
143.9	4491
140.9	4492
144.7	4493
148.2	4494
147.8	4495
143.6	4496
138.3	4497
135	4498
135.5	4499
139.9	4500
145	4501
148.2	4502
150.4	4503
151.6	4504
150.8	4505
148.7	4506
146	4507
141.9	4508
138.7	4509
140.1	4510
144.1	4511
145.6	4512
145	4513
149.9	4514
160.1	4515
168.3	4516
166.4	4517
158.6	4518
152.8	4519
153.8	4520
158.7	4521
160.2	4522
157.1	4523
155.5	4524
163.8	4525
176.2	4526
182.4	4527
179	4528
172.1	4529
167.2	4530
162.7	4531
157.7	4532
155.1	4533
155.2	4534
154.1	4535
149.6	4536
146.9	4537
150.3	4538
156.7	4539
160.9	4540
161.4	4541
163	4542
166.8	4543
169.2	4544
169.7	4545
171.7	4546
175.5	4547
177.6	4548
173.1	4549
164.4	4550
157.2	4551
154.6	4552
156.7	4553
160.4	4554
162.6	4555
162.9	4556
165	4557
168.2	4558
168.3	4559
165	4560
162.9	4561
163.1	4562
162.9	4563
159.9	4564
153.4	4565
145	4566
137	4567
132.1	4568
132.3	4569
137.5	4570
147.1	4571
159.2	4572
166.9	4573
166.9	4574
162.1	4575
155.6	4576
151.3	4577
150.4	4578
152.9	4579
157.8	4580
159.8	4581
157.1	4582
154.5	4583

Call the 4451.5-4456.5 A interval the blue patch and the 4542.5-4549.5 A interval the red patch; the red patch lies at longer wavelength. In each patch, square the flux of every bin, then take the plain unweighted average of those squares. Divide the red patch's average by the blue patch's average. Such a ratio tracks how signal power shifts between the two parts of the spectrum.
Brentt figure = 1.2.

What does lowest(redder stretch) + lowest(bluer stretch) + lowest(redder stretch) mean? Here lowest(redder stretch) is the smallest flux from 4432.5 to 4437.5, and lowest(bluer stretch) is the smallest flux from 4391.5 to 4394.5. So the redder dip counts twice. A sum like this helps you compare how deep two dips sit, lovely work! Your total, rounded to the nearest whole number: 428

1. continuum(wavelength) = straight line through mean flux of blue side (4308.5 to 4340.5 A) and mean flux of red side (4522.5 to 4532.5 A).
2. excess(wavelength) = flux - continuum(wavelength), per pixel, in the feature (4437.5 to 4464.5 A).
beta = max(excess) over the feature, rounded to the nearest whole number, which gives -2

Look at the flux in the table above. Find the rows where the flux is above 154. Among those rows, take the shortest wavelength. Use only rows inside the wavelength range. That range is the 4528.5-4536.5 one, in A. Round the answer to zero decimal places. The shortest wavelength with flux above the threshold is 4529 A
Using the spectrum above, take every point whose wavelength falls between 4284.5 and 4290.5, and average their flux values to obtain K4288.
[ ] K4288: 209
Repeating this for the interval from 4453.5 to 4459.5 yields 142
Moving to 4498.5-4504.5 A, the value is 145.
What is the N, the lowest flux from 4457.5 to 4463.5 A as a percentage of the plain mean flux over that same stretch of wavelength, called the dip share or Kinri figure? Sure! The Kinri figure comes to 86.9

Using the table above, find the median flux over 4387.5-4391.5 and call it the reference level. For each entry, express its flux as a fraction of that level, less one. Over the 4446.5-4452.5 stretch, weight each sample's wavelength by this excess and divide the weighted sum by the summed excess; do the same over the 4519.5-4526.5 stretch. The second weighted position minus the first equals 70.7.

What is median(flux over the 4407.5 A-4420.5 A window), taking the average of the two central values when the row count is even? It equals 162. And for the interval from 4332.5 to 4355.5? 191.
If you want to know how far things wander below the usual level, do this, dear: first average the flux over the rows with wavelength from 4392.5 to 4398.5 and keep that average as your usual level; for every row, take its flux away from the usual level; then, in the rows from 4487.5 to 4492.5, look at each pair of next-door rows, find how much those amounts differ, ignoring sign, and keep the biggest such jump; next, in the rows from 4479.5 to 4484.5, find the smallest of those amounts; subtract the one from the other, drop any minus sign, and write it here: 14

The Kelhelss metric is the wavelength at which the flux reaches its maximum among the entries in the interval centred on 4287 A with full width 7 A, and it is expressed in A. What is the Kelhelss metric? 4289 A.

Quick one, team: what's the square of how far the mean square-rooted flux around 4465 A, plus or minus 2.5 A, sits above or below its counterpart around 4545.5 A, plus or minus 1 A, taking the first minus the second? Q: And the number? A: 0.73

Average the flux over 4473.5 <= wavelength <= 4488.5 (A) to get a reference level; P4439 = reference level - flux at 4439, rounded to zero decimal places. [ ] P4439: 11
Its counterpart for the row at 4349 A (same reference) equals -56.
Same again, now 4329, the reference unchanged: -37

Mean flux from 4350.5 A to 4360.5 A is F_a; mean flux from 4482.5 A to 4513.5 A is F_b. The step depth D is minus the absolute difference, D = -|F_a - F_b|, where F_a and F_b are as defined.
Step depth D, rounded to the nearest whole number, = -71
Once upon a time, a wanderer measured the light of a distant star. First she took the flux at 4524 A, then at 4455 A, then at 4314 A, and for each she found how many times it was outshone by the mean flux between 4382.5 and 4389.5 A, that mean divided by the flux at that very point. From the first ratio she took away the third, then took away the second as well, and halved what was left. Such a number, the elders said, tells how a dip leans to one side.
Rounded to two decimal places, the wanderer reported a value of -0.49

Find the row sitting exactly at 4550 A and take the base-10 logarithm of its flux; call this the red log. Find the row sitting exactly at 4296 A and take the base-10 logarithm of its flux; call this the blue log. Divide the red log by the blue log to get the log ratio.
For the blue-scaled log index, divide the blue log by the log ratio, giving 2.52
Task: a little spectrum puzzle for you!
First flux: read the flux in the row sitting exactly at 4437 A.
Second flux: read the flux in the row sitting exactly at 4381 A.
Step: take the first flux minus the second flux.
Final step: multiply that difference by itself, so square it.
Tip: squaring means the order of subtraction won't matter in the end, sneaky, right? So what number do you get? 2959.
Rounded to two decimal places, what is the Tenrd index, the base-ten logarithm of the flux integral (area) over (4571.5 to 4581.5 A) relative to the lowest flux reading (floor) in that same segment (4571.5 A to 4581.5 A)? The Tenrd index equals 1.02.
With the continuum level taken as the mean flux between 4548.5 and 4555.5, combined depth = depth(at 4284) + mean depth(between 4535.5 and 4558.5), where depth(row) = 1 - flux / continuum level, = -0.2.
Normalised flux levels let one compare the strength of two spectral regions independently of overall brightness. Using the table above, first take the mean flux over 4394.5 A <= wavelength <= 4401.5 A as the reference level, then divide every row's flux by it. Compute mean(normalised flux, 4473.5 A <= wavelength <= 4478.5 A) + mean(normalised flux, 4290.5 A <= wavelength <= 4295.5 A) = 2.05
